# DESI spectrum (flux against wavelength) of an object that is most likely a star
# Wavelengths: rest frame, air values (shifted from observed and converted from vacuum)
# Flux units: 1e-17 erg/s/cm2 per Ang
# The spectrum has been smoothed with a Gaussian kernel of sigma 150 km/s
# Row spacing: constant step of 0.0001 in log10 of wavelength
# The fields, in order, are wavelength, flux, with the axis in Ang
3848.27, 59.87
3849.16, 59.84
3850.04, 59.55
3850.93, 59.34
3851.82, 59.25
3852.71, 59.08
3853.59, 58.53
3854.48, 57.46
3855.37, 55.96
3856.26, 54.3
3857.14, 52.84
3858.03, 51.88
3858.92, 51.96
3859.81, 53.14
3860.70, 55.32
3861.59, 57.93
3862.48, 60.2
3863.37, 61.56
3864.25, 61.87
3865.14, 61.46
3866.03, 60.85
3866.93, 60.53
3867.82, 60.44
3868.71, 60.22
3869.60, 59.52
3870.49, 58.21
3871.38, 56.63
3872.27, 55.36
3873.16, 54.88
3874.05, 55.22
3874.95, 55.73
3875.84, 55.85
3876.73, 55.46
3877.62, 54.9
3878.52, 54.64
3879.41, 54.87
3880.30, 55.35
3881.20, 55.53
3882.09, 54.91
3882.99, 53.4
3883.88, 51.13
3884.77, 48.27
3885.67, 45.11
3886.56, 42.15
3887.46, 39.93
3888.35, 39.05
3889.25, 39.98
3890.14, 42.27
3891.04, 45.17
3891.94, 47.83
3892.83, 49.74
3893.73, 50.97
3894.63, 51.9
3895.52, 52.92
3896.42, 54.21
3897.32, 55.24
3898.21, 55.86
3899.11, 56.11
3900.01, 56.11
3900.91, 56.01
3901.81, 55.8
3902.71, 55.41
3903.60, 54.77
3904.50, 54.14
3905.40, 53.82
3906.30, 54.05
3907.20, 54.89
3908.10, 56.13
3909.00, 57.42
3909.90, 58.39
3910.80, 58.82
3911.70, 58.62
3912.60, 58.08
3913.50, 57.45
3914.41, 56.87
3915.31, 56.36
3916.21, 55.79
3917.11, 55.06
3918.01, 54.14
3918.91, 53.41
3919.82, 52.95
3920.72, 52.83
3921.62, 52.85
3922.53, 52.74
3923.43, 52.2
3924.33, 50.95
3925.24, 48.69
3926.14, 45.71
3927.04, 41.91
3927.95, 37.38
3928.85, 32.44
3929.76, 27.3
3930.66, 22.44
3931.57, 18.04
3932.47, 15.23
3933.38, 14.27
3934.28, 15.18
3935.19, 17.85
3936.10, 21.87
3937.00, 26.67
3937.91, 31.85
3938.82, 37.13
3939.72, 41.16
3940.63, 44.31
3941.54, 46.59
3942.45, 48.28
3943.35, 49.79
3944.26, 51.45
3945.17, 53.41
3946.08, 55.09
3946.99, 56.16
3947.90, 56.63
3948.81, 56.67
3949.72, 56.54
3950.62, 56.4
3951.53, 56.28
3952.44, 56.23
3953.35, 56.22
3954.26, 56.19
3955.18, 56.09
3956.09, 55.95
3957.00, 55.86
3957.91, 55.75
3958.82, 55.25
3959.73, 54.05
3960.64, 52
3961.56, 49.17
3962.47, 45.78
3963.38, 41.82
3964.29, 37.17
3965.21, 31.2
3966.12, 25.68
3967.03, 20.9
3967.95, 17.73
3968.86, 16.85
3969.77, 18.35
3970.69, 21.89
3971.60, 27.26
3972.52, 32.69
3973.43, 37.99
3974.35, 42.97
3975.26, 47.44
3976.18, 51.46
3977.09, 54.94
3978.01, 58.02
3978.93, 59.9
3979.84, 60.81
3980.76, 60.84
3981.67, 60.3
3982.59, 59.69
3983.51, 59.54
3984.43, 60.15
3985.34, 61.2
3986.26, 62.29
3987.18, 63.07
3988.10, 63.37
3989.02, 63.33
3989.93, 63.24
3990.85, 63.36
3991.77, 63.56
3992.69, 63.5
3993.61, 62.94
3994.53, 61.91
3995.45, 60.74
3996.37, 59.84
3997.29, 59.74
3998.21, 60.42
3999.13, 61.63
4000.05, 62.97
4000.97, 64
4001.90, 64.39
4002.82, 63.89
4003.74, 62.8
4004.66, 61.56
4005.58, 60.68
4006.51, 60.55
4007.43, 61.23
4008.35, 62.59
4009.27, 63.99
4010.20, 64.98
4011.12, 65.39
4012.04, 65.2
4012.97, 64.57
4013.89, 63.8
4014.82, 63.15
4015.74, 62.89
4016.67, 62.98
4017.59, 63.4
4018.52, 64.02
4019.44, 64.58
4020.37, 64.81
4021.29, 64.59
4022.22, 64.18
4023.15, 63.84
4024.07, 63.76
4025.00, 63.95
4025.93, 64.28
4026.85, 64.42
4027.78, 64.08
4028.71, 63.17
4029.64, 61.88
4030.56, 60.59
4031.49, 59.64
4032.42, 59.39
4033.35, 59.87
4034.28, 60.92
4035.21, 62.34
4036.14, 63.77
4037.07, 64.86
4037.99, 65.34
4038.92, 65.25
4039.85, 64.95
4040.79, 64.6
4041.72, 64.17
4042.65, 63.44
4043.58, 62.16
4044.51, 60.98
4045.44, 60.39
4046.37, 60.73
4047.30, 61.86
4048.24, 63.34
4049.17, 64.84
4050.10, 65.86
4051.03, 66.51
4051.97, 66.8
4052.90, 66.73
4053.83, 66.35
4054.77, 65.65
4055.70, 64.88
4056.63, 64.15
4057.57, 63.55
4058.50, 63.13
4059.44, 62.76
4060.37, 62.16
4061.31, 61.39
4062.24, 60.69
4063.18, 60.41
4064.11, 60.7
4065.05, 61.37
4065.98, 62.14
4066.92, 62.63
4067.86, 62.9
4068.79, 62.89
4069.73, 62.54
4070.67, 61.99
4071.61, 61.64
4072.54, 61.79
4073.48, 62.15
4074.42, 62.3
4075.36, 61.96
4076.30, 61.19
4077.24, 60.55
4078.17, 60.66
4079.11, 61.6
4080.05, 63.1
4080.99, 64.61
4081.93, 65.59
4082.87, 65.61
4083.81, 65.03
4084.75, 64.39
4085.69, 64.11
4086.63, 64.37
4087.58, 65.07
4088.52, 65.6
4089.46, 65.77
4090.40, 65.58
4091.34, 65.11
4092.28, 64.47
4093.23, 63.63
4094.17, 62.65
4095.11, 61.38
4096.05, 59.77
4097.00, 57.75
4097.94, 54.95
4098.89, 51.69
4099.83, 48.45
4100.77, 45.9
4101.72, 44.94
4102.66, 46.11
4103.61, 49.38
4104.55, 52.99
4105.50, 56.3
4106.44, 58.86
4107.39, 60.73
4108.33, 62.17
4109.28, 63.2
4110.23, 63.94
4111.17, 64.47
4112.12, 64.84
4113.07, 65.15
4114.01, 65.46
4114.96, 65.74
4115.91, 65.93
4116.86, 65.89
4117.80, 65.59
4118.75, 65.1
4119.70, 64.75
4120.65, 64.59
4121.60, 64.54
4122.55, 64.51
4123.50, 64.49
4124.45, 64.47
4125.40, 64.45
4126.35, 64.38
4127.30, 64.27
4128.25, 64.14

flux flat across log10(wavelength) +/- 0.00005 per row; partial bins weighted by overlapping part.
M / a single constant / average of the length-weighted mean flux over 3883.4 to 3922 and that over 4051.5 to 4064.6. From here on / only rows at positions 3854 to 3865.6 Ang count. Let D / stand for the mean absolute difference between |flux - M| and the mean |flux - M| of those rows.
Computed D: 1.5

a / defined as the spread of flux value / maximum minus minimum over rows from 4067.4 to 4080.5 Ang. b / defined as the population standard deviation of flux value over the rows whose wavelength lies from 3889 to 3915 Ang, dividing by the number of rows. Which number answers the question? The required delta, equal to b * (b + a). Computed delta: 33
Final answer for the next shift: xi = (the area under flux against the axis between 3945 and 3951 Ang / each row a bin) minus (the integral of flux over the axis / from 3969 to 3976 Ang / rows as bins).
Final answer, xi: 107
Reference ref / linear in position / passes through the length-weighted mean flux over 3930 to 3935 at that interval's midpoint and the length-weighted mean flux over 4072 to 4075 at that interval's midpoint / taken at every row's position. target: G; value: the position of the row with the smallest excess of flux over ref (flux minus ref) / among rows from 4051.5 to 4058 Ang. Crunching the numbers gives 4057.57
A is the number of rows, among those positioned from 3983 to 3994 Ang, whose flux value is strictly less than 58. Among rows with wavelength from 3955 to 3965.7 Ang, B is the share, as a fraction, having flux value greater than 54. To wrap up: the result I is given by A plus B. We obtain 0.5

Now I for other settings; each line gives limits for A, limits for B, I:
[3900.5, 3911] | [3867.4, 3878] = 11.0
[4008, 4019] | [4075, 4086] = 1.0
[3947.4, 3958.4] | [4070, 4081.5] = 13.0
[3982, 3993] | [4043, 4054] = 1.0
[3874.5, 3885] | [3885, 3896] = 12.0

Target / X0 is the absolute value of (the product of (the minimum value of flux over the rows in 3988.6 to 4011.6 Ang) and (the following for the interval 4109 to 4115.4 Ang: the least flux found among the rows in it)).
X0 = 3776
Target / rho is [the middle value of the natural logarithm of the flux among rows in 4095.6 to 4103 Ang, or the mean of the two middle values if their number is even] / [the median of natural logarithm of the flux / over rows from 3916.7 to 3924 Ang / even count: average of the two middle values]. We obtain 0.99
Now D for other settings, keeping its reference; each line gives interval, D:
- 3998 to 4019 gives 1.2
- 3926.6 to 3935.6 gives 8.4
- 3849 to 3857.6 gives 1.1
